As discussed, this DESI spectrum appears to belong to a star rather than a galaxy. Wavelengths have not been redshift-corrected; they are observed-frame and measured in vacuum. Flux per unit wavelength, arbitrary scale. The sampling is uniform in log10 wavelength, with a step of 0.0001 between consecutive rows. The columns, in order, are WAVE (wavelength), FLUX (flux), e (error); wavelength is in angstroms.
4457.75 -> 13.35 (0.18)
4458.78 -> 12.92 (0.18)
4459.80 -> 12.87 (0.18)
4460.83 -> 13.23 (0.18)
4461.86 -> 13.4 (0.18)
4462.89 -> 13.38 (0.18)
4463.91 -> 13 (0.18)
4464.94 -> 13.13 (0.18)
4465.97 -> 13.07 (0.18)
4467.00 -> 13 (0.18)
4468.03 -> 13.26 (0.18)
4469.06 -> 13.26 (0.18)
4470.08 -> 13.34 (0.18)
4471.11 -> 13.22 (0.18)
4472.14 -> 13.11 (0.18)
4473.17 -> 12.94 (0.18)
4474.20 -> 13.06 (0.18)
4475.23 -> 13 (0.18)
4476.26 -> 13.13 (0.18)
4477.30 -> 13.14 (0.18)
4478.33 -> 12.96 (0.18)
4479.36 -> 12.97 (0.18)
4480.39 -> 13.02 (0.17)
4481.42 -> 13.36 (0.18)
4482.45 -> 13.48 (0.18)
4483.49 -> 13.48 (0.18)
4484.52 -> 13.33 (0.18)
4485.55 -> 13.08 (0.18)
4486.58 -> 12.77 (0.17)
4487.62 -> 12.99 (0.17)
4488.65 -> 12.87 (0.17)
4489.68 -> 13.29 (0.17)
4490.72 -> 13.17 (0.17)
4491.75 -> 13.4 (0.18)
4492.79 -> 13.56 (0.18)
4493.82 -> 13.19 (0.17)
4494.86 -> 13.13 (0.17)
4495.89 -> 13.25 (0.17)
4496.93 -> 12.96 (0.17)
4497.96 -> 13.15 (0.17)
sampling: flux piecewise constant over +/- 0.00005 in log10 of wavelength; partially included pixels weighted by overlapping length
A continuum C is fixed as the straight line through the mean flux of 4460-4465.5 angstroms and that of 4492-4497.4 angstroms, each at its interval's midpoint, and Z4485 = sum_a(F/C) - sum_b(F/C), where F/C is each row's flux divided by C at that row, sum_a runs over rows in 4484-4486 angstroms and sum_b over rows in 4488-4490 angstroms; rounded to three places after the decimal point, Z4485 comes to 0.019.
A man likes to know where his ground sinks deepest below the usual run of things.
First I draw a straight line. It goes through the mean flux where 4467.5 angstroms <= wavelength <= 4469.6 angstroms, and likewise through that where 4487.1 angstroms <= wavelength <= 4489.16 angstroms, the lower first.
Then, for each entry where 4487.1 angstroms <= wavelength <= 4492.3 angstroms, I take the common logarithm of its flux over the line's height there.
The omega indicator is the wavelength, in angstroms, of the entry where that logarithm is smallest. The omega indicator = 4488.65 angstroms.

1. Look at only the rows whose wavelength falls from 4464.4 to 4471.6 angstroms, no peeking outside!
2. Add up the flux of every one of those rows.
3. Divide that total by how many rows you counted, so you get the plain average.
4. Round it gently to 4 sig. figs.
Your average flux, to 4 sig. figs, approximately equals 13.18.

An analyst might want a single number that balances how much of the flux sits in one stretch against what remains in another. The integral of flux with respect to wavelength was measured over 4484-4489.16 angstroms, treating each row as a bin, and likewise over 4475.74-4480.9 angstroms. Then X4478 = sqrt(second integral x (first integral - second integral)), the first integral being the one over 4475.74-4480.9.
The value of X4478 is 2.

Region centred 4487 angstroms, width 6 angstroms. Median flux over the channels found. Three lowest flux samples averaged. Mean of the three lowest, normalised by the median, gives 0.988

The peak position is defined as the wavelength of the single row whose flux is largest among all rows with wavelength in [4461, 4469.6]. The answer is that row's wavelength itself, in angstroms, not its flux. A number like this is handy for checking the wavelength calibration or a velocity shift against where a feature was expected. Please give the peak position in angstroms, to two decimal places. 4461.86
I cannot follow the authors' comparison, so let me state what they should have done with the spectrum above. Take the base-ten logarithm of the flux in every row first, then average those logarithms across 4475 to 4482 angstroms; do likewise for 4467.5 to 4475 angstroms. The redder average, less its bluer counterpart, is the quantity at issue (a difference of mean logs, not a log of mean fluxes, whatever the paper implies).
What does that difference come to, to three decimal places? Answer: -0.003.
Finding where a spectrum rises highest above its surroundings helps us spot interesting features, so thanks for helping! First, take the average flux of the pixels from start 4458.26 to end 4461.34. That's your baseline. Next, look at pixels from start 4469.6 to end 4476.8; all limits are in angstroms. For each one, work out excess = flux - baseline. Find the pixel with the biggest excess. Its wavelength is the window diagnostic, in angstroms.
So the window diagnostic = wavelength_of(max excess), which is 4470.08 angstroms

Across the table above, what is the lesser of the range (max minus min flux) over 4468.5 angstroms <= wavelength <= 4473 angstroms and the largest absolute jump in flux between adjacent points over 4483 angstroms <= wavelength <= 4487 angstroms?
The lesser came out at 0.230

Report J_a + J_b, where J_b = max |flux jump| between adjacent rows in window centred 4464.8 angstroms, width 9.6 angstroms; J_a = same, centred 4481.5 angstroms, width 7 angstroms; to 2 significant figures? 0.72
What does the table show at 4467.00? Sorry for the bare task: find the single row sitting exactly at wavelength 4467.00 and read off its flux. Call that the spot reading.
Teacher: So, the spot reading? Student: 13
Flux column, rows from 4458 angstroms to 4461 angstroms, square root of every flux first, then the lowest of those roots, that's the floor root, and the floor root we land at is 3.59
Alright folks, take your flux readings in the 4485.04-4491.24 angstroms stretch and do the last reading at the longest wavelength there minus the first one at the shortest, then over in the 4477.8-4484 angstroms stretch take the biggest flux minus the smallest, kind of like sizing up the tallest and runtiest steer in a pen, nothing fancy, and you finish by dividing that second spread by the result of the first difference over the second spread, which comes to 3.0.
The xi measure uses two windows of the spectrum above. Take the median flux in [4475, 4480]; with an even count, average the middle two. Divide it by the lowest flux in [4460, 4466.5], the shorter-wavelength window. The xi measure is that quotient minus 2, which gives -1.00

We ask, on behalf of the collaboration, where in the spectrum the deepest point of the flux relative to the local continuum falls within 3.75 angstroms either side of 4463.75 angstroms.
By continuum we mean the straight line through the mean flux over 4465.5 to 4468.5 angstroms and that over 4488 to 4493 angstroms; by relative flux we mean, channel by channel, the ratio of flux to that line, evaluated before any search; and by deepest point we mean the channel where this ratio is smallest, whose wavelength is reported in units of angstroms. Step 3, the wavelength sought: 4467.00 angstroms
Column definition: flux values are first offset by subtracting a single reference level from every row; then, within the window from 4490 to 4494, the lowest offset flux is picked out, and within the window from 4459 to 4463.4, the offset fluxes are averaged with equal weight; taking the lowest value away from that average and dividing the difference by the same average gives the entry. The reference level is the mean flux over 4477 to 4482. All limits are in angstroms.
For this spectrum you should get 0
